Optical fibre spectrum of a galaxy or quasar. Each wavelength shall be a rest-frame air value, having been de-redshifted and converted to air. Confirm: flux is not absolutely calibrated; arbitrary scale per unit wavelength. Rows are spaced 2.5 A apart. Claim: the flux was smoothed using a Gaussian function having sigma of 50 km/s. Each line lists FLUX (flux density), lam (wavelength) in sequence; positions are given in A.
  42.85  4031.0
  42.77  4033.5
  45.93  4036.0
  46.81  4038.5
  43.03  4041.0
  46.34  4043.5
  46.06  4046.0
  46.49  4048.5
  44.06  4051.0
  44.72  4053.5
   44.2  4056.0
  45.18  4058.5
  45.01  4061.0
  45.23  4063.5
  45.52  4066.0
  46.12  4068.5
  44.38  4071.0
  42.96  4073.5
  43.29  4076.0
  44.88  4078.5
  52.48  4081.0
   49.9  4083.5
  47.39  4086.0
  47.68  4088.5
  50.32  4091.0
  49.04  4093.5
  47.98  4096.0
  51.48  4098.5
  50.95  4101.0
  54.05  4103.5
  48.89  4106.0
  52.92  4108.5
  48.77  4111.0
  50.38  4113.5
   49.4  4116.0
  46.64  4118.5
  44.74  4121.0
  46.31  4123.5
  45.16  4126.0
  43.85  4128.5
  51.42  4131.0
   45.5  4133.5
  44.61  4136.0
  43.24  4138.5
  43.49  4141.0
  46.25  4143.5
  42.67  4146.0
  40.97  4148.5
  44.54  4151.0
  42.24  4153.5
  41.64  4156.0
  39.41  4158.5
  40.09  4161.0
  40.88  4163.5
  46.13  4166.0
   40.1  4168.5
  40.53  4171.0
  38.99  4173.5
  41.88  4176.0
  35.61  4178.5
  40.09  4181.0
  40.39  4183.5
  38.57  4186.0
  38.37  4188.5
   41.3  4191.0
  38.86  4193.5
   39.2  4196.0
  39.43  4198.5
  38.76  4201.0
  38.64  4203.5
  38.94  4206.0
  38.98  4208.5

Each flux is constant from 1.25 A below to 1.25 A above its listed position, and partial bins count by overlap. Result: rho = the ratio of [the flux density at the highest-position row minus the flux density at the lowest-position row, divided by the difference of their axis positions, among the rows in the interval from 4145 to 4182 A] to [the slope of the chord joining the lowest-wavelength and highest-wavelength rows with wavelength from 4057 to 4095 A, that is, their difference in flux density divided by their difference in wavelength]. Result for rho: -0.7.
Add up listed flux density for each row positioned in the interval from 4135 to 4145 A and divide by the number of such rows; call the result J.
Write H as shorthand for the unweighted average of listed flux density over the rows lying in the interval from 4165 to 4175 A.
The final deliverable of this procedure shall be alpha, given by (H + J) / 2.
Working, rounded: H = 41.4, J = 44.4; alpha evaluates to 42.9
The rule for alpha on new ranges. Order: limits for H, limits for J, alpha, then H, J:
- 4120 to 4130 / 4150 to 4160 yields 43.5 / 45.0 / 42.0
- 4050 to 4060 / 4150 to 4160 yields 43.2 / 44.5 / 42.0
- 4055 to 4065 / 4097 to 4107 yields 48.1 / 44.9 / 51.3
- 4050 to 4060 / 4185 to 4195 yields 41.9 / 44.5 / 39.3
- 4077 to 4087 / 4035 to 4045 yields 47.1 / 48.7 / 45.5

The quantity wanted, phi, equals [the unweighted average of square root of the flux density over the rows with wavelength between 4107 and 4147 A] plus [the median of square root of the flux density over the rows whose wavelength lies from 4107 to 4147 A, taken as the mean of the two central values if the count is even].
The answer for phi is 13.6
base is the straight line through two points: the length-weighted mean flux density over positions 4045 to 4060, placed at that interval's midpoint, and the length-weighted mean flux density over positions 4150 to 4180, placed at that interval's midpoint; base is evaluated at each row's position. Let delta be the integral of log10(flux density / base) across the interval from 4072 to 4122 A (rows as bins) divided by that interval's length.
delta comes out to 0.049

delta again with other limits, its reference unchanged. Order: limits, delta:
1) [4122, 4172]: 0.018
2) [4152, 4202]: -0.005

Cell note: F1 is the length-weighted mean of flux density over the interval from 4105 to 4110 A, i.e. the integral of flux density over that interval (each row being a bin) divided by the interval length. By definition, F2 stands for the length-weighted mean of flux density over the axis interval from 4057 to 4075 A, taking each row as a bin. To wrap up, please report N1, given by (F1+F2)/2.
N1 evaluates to 47.9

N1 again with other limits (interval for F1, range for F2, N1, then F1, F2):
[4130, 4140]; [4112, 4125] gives 46.7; 46.0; 47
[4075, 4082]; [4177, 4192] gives 42.9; 46.8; 39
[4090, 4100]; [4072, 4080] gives 46.9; 49.7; 44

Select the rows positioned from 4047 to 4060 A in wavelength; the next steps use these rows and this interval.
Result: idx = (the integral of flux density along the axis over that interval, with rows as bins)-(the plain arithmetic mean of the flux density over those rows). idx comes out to 539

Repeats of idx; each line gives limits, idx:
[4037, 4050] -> 549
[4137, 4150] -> 521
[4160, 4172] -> 458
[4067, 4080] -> 534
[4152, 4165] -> 492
